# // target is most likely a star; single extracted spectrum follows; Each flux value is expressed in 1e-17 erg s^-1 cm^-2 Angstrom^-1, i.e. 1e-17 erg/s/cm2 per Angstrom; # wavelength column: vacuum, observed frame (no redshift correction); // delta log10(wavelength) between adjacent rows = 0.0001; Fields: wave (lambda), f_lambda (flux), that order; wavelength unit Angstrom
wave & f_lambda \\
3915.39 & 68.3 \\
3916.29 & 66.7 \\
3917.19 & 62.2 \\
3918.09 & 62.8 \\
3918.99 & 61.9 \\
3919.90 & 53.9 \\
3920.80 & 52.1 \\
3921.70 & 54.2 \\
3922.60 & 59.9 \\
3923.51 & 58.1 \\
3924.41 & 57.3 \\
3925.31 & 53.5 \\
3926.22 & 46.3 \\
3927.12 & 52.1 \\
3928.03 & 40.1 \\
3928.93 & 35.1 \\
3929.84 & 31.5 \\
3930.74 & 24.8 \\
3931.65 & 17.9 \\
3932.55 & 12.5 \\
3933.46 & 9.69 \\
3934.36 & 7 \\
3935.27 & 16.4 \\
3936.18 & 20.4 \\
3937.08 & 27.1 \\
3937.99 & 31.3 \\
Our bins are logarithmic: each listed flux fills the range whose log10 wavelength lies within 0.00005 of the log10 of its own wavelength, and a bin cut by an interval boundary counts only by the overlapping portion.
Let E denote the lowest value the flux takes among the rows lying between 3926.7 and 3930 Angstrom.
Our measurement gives 31.5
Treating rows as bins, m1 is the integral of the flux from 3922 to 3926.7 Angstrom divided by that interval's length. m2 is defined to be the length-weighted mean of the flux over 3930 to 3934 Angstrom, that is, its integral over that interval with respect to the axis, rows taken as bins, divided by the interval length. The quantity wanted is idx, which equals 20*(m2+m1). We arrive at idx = 1443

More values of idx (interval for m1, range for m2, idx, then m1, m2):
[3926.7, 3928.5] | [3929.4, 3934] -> 1297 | 46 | 19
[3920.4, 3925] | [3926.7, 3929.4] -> 1971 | 56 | 42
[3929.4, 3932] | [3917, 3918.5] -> 1752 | 25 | 63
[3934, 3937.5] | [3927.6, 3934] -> 843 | 18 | 24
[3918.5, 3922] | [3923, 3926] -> 2223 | 56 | 55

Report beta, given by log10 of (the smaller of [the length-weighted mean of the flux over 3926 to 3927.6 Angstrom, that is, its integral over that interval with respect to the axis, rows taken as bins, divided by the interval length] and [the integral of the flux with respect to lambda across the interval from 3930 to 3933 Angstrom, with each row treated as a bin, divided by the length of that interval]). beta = 1.3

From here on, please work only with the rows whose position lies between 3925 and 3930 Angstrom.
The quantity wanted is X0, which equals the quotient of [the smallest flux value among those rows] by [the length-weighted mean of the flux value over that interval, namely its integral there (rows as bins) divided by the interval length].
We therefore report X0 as 0.73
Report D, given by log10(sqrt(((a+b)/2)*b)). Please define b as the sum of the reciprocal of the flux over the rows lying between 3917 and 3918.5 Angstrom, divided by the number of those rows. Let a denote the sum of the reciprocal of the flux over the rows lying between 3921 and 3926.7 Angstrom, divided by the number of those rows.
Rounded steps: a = 0.02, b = 0.016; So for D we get -1.78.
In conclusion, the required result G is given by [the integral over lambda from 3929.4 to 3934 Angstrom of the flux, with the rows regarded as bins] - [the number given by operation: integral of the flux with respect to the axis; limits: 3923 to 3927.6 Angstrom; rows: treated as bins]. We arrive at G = -158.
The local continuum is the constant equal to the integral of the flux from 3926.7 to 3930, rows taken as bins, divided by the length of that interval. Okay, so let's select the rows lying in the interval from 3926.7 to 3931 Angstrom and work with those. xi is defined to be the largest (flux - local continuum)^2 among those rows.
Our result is 238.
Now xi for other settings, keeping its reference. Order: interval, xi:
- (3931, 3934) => 933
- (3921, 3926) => 387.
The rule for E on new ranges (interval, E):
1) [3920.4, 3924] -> 52.1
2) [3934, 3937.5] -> 7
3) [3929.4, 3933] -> 12.5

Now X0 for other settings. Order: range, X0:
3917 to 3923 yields 0.90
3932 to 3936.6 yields 0.53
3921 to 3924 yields 0.95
